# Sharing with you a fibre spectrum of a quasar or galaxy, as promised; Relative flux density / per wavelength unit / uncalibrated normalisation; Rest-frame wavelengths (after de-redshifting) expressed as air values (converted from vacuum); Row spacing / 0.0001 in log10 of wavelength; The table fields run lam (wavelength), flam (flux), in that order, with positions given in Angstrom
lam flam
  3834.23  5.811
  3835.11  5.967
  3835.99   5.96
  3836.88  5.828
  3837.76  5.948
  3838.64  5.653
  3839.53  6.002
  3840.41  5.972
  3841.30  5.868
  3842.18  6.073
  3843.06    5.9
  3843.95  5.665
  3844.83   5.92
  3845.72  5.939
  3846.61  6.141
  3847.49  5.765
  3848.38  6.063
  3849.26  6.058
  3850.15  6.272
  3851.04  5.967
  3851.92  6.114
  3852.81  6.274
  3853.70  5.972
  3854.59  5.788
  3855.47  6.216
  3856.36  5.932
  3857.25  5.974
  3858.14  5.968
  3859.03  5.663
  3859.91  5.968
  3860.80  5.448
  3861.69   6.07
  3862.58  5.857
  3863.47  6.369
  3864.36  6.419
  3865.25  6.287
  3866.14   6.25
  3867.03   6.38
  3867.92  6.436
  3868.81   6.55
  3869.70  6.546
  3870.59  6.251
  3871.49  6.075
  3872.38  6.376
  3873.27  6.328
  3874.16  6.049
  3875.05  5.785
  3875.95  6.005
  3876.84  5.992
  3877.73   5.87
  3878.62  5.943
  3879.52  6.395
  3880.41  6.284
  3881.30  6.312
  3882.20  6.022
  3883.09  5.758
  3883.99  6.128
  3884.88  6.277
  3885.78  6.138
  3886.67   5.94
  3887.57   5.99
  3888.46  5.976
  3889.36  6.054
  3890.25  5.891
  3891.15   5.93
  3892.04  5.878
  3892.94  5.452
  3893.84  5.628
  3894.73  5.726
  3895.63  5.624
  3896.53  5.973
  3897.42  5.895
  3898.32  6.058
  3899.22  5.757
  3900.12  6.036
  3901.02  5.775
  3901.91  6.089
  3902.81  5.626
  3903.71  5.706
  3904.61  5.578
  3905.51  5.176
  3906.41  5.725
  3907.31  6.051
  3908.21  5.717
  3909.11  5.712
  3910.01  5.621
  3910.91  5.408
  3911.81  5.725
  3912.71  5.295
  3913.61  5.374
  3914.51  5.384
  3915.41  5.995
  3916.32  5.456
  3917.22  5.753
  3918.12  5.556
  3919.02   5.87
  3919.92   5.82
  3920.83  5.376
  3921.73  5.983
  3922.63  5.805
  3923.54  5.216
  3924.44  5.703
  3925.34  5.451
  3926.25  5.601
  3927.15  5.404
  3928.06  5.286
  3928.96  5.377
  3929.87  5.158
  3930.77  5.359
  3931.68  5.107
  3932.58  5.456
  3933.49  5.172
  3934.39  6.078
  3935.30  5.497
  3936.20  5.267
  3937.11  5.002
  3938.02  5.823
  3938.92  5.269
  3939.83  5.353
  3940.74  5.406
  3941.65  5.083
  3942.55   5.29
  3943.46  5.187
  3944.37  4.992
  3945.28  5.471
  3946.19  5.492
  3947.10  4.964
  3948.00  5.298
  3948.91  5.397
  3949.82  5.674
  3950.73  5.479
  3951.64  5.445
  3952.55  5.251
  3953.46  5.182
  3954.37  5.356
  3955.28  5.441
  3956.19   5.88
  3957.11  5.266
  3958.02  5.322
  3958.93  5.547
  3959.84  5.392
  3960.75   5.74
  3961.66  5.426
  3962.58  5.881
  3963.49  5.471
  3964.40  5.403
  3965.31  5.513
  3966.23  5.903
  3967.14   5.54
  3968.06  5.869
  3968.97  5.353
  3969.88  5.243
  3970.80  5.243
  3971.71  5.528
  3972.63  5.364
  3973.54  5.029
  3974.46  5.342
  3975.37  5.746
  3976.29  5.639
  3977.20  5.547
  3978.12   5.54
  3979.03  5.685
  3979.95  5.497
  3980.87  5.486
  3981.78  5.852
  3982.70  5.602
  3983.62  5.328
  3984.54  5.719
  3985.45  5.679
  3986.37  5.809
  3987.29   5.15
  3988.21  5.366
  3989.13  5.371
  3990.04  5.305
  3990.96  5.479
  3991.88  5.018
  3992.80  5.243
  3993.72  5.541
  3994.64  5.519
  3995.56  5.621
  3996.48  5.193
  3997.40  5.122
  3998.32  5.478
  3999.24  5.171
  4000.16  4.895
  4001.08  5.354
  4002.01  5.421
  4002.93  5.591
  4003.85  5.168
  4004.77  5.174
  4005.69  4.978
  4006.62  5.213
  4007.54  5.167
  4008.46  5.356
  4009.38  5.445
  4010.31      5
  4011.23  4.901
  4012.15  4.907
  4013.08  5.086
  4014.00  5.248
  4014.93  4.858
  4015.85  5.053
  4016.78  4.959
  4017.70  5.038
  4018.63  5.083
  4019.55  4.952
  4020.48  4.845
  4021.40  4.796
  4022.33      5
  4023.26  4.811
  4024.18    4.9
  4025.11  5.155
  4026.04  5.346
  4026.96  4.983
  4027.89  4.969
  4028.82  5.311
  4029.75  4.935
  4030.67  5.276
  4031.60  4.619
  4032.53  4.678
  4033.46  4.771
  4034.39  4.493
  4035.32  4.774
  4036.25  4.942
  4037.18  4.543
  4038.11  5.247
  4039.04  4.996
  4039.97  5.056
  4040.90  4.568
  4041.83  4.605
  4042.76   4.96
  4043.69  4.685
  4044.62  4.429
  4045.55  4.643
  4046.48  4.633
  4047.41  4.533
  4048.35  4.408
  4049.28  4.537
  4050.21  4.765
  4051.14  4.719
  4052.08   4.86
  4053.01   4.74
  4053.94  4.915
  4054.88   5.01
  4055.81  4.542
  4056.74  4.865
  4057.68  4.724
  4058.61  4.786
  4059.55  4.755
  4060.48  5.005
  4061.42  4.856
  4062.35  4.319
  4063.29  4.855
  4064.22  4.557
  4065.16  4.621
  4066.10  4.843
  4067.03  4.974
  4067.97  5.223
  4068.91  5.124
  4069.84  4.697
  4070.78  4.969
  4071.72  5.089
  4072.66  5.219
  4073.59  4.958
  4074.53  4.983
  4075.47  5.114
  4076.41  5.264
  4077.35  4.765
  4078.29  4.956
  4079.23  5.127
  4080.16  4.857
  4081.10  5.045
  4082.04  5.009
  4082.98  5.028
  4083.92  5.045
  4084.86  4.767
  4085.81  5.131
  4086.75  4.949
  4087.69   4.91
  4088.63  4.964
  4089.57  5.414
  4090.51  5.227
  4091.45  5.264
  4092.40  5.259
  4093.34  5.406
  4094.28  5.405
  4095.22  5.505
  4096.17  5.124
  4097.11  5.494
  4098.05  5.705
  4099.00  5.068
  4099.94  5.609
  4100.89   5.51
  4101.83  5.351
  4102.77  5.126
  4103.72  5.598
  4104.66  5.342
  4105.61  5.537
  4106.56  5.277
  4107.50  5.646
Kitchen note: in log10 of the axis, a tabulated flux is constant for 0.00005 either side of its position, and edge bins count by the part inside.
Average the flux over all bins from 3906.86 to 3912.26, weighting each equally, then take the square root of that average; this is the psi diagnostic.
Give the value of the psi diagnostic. 2.39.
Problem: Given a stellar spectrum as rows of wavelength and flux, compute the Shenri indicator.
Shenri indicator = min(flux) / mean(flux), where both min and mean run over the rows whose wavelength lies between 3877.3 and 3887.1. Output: 0.944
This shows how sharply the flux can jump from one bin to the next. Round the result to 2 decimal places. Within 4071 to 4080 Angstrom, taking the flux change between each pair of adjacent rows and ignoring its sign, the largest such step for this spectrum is 0.50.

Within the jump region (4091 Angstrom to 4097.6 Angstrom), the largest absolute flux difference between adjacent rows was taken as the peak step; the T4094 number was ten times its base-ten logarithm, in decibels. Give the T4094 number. -4.2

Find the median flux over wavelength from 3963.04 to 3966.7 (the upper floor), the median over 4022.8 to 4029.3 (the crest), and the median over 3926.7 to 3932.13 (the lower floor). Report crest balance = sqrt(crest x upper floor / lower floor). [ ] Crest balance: 2.3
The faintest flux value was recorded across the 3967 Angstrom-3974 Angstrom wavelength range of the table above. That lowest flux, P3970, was 5.029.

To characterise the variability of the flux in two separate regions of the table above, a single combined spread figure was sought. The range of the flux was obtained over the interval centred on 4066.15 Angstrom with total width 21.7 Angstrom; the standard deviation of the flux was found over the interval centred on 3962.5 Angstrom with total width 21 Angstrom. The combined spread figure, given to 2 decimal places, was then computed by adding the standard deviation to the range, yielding 1.17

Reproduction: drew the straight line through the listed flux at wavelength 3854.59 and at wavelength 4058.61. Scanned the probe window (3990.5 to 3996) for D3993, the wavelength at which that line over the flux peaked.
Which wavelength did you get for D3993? 3991.88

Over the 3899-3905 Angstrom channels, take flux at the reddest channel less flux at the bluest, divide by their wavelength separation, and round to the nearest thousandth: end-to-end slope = -0.033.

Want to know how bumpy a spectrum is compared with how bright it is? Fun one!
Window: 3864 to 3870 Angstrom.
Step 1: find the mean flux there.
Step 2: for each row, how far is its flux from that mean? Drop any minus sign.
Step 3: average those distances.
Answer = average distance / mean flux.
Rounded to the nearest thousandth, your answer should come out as 0.014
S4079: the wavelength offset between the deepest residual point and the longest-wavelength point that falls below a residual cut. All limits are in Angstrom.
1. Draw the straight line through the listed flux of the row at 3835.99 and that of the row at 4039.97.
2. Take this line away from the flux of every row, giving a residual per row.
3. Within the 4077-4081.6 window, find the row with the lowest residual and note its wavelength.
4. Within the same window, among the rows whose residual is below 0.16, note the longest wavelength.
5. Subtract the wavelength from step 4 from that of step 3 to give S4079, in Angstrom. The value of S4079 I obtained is -2.8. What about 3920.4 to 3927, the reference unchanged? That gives -2.7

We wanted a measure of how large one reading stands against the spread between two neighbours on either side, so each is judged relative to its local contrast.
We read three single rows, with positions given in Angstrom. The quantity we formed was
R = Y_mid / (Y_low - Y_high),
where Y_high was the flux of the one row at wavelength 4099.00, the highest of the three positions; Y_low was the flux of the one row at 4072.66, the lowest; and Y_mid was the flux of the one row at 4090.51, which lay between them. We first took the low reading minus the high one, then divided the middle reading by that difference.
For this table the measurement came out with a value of 35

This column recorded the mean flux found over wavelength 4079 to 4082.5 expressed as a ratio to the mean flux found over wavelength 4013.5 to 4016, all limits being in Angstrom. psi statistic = 0.99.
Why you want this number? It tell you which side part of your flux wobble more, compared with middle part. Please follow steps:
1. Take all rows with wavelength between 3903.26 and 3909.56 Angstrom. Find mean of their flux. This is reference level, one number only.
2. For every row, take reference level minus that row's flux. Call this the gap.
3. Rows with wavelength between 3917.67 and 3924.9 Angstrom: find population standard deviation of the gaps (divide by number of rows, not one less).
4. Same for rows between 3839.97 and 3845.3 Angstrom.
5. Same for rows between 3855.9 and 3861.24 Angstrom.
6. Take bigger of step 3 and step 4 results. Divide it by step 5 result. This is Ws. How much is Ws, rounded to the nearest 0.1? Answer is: 1.2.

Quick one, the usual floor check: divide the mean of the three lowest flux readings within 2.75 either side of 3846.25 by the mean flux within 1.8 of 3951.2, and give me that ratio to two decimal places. 1.06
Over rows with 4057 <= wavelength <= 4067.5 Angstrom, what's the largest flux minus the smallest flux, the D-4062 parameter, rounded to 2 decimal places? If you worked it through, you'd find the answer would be 0.69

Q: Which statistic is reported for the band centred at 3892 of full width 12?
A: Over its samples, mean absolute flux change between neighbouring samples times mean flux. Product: 0.79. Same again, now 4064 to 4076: 0.88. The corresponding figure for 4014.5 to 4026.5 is 0.68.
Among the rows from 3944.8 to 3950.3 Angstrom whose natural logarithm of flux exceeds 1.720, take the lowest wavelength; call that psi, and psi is 3949.82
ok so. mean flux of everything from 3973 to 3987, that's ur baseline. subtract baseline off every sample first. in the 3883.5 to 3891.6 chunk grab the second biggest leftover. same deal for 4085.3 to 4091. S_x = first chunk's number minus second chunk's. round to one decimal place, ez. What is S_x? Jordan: 0.9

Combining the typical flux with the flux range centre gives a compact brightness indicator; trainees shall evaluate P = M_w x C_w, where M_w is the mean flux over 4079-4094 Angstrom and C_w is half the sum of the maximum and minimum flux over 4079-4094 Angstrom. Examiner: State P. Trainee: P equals 26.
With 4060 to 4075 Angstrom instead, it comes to 23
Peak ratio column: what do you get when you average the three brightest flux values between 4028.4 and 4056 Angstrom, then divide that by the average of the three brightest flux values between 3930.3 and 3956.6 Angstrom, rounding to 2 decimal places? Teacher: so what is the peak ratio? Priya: 0.89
